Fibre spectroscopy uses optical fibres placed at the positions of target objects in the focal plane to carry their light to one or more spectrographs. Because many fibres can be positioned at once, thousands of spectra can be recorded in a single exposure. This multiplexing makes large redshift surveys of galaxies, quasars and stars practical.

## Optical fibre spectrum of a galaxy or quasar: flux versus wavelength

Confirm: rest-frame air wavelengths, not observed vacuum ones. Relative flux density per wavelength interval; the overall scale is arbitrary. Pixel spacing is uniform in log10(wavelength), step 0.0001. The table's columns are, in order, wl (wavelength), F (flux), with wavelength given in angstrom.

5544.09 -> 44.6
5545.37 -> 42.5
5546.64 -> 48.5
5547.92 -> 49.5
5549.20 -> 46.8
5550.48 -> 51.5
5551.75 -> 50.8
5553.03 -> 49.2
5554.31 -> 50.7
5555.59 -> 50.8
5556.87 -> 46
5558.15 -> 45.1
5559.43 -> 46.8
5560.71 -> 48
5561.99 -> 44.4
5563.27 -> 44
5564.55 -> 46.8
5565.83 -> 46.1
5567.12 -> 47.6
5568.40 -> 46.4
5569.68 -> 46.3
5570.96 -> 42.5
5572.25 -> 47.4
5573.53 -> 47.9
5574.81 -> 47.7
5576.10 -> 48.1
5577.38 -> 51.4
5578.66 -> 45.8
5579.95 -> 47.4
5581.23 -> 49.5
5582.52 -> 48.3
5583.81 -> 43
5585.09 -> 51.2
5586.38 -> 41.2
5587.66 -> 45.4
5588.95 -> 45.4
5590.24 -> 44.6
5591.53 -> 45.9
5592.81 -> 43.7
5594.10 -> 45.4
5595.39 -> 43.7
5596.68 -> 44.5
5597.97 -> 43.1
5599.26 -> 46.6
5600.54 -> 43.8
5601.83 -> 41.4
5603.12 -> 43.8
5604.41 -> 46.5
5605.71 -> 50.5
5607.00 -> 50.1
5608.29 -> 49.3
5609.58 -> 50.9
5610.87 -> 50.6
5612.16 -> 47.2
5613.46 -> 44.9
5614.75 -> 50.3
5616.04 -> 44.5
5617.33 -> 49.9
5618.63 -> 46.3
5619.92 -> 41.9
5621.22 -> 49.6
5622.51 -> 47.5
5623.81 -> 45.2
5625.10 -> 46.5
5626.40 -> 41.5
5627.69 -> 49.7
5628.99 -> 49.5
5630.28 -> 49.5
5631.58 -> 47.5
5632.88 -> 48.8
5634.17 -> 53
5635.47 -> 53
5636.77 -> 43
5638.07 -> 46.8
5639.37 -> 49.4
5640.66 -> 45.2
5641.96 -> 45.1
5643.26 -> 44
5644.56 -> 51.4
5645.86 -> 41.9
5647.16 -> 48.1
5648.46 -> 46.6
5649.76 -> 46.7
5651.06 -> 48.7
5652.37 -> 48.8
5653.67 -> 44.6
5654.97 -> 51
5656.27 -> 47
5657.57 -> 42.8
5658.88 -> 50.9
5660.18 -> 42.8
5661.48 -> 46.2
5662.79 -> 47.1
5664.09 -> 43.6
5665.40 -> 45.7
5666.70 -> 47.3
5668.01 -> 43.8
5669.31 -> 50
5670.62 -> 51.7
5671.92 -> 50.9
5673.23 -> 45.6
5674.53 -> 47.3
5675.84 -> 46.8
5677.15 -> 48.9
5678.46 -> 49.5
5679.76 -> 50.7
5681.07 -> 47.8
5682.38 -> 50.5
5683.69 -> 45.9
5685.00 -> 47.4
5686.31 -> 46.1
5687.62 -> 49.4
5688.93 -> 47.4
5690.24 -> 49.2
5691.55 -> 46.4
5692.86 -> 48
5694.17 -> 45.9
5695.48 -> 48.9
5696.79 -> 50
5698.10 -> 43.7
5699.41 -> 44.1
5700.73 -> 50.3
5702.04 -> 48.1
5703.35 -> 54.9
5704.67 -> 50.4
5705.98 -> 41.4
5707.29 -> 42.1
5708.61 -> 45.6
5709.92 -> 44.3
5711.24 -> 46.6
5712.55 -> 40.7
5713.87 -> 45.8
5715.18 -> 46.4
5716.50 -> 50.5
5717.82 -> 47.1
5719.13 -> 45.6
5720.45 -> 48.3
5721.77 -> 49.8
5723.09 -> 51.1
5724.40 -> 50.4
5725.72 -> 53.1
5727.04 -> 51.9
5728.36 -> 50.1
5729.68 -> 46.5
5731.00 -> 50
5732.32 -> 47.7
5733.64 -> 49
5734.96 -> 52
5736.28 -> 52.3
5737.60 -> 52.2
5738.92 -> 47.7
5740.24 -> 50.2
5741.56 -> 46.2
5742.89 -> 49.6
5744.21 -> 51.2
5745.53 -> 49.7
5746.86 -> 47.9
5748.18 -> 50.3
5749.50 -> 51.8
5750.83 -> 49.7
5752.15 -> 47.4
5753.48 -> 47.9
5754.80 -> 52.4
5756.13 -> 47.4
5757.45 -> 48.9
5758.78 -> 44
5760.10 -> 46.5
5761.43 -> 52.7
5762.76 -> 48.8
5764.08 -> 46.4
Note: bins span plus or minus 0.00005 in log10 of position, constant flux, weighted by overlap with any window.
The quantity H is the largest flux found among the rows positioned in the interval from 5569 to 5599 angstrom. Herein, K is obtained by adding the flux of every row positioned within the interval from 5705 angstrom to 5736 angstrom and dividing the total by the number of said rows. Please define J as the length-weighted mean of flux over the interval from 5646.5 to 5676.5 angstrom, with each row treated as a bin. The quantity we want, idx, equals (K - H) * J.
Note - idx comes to -177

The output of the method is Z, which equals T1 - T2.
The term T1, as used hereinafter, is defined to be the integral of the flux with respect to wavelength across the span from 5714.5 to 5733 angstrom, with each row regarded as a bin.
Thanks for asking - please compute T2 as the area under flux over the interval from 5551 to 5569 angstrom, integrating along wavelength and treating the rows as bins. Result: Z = 57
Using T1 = 910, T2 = 853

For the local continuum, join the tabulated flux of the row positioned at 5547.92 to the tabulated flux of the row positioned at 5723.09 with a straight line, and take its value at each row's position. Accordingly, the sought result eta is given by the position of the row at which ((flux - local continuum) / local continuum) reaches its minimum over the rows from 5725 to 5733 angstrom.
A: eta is 5729.68 angstrom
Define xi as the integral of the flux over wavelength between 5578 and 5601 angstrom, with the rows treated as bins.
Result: 1046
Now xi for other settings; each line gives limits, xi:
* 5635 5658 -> 1079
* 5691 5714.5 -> 1093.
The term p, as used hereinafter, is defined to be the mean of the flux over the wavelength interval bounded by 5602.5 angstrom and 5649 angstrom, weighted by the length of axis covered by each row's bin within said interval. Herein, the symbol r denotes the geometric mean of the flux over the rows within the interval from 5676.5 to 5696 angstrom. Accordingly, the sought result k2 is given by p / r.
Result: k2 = 0.987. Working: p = 47.5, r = 48.1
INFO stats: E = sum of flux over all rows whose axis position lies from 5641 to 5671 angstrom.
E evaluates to 1076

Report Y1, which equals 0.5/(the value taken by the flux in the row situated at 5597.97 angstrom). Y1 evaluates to 0.0116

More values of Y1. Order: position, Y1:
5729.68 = 0.0108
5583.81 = 0.0116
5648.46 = 0.0107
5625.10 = 0.0108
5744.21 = 0.0098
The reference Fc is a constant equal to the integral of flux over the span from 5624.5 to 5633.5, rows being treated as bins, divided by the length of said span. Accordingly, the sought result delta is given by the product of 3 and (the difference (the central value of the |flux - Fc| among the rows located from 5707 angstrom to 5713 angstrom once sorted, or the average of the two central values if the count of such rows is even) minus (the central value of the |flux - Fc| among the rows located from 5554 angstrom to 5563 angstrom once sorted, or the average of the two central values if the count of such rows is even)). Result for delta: 2.4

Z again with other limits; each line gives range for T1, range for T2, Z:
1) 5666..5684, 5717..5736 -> -70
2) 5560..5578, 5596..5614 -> 2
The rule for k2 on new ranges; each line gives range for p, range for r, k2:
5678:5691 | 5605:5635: 1.009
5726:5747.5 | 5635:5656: 1.056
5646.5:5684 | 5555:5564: 1.024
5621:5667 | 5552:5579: 1.001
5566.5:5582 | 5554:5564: 1.009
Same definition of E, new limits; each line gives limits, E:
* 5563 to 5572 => 320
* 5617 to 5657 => 1468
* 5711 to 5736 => 923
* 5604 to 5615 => 440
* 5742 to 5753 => 398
